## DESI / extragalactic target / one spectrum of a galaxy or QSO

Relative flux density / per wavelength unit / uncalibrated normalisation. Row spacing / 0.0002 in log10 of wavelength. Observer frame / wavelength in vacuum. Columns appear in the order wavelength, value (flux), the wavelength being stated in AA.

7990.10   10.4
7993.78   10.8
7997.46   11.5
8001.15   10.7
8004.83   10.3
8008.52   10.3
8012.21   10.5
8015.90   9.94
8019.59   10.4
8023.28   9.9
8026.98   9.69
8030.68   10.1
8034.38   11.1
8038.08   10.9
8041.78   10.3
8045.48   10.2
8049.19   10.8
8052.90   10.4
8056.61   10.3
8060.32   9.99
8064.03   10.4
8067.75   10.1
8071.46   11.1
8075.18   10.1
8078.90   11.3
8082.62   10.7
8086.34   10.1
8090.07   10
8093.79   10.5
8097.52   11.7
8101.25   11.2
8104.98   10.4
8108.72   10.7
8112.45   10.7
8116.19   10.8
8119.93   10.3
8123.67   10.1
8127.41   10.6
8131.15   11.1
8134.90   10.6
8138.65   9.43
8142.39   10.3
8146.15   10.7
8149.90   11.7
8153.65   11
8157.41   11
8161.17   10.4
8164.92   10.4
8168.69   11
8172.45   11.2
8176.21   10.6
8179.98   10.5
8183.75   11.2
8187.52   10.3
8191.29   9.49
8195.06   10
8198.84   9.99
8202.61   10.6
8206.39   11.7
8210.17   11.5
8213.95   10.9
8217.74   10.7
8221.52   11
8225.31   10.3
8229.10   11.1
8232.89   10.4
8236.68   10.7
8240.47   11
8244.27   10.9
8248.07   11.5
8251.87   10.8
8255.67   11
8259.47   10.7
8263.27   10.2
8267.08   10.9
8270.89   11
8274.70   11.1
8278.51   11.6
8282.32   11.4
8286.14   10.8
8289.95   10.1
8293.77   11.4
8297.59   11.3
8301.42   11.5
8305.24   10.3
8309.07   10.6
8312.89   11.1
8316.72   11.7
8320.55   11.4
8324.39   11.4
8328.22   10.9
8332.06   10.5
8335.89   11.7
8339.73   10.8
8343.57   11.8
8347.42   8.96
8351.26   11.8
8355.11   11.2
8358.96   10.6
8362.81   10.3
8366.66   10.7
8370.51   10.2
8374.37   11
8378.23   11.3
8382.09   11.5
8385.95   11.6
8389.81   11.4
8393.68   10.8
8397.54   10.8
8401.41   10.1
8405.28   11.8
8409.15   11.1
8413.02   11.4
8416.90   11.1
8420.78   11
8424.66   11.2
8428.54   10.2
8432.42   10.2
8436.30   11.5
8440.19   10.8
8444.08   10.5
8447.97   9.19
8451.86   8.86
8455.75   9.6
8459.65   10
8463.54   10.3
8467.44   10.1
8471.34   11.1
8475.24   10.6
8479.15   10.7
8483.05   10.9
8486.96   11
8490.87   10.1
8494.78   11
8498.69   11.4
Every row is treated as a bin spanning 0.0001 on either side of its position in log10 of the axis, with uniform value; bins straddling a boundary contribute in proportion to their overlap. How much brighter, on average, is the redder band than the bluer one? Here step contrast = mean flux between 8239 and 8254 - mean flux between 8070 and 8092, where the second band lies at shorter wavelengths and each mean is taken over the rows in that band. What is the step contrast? 0.50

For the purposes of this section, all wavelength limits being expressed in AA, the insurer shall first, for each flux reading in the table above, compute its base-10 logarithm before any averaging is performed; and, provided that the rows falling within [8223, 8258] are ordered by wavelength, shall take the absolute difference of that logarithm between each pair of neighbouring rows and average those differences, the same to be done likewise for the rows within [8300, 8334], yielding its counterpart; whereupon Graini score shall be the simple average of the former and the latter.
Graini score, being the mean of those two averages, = 0.0186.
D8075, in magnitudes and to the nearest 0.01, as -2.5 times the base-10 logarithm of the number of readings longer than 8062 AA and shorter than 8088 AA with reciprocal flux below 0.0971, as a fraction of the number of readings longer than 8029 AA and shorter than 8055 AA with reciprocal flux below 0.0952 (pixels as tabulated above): -0.31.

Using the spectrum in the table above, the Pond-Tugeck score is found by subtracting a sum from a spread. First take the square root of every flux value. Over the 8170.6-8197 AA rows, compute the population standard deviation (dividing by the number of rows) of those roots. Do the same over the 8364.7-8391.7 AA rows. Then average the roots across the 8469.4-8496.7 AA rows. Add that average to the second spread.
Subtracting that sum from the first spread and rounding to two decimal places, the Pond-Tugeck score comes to -3.26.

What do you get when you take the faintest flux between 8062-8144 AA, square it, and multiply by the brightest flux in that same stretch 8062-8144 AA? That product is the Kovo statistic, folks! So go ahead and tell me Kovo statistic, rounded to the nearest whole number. 1040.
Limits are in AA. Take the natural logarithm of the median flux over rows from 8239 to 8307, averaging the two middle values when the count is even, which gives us 2.40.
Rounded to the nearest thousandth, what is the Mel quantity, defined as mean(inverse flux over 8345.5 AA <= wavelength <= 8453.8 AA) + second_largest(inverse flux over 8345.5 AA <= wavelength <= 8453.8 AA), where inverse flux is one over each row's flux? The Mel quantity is 0.205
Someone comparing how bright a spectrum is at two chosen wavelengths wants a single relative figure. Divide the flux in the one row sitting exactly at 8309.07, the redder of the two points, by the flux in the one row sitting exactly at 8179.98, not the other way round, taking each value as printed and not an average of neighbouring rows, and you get 1.01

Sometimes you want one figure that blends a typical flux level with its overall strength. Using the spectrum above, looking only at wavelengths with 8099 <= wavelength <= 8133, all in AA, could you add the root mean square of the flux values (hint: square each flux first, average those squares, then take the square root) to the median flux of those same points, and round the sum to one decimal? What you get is 21.4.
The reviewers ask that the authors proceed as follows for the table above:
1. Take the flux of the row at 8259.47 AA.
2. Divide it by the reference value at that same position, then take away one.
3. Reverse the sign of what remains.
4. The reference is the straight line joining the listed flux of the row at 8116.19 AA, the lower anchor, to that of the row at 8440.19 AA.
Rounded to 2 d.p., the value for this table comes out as 0.01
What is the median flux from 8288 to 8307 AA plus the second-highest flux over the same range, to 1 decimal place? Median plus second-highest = 22.7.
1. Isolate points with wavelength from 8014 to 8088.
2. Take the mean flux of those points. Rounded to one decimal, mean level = 10.4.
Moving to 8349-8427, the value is 11.0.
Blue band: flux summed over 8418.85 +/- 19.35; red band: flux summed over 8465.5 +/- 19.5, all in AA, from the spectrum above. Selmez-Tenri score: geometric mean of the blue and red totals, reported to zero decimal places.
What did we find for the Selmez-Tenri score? 105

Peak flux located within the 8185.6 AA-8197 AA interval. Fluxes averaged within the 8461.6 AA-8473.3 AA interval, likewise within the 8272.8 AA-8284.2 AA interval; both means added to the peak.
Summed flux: 32.2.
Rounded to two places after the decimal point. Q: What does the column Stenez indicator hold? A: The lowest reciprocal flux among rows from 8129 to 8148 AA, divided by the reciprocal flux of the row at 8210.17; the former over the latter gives 1.04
